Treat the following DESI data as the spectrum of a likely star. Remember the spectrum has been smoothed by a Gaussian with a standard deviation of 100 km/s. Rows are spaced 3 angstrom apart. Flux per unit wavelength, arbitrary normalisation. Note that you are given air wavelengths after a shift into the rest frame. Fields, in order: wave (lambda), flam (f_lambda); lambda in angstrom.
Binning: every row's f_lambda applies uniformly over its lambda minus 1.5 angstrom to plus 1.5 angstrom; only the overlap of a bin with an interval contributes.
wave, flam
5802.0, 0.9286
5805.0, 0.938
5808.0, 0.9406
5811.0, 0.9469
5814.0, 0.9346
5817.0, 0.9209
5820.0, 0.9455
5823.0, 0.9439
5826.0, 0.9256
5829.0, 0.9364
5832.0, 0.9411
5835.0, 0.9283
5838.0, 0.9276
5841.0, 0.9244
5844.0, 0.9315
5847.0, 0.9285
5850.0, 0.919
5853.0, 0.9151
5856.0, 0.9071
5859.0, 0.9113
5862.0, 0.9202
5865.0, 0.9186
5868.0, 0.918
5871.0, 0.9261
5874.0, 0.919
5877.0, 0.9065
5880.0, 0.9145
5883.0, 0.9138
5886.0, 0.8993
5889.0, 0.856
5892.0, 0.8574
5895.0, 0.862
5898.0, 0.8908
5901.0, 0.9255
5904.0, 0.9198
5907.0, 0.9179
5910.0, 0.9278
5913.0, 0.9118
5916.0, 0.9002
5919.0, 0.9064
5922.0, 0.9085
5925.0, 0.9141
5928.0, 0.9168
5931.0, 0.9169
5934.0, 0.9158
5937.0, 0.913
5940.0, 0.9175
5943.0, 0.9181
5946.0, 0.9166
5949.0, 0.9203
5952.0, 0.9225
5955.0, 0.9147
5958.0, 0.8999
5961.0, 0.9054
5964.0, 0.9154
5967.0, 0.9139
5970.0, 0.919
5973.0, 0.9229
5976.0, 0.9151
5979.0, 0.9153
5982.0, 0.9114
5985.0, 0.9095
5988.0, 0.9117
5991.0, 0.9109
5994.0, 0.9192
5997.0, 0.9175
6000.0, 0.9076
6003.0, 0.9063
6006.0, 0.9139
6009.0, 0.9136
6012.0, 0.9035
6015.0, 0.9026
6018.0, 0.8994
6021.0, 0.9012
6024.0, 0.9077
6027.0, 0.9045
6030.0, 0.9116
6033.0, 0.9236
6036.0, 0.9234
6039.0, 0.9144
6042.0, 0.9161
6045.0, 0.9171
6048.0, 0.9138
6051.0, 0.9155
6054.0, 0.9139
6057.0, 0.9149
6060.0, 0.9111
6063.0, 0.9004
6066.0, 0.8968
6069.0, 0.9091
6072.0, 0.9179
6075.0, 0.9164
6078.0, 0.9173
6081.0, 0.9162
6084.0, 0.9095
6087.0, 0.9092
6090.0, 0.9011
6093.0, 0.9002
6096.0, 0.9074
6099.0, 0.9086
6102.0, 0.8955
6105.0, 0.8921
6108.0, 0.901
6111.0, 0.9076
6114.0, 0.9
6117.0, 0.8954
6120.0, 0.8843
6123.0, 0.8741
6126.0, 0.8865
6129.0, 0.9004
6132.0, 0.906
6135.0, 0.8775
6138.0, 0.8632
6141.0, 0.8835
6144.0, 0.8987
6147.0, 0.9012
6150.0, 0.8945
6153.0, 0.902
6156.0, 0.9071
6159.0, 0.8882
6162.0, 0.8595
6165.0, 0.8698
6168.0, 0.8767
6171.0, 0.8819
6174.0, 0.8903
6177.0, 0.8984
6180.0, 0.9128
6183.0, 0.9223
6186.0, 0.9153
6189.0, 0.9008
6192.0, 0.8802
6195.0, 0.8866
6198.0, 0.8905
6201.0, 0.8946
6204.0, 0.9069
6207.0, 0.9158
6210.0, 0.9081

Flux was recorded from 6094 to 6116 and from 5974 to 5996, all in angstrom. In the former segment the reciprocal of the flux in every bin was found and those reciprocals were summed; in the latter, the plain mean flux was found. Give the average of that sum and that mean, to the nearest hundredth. 4.34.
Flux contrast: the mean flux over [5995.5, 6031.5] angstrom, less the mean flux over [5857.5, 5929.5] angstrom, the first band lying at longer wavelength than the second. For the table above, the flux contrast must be 0.001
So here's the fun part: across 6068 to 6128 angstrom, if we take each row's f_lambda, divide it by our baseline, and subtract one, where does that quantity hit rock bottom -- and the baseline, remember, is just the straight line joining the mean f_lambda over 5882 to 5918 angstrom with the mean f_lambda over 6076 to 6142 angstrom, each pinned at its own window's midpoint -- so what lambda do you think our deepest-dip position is 6123.0 angstrom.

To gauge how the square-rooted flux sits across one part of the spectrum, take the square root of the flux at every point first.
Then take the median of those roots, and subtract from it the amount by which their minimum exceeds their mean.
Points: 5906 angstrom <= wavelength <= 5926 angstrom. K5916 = 0.961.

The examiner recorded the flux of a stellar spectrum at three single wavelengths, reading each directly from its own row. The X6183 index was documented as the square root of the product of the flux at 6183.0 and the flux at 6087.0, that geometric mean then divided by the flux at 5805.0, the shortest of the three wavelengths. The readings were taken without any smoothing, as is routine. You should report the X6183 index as 0.976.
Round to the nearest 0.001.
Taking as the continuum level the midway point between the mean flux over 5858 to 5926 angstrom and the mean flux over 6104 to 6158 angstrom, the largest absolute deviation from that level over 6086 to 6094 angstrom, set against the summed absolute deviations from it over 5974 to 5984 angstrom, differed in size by 0.033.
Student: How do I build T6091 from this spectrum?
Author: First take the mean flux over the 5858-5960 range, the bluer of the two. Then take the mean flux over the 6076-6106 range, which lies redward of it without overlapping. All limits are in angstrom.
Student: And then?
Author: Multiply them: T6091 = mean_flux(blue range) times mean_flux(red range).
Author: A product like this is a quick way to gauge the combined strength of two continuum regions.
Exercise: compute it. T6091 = 0.824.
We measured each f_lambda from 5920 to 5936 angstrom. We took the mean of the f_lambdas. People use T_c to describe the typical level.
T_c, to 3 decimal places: 0.914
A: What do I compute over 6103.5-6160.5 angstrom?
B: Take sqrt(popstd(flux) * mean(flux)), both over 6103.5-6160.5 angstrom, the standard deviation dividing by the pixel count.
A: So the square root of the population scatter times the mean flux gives 0.103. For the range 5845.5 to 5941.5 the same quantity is 0.129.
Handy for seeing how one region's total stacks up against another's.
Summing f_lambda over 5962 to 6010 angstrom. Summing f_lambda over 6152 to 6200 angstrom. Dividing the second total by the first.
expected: 0.977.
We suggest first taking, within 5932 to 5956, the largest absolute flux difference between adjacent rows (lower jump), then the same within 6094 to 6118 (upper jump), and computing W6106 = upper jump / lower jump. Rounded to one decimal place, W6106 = 1.7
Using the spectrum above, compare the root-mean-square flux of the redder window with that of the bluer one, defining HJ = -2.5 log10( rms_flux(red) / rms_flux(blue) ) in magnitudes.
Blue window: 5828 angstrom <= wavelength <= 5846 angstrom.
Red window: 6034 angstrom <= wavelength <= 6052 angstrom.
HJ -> 0.017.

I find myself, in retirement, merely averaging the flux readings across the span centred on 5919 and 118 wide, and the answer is 0.910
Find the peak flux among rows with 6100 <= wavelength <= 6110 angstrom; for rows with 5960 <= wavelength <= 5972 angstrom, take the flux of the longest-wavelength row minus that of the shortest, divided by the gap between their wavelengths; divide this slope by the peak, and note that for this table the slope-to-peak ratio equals 0.0017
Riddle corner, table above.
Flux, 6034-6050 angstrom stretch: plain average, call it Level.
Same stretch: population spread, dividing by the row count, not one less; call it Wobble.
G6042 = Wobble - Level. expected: -0.914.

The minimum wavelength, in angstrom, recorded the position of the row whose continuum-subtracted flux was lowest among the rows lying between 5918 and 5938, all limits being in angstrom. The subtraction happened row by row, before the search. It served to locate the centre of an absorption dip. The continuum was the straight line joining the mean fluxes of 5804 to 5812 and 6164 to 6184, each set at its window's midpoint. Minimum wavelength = 5919.0 angstrom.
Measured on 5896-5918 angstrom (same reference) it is 5898.0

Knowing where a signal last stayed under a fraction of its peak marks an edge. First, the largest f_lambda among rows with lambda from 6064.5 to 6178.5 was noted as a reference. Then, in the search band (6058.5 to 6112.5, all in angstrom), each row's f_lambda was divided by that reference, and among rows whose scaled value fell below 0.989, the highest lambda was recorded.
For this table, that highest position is 6111.0 angstrom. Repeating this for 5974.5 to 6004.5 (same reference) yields 6003.0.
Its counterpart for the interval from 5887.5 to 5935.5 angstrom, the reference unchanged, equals 5919.0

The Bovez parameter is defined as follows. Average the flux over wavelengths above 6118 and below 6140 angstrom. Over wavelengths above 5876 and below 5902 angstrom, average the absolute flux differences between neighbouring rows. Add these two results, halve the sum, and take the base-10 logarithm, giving -0.346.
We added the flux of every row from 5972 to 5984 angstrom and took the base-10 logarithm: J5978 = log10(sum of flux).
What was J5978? 0.56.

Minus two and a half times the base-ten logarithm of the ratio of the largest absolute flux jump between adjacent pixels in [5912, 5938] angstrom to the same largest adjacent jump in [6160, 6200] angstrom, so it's 0.6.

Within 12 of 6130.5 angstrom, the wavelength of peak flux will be 6132.0 angstrom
